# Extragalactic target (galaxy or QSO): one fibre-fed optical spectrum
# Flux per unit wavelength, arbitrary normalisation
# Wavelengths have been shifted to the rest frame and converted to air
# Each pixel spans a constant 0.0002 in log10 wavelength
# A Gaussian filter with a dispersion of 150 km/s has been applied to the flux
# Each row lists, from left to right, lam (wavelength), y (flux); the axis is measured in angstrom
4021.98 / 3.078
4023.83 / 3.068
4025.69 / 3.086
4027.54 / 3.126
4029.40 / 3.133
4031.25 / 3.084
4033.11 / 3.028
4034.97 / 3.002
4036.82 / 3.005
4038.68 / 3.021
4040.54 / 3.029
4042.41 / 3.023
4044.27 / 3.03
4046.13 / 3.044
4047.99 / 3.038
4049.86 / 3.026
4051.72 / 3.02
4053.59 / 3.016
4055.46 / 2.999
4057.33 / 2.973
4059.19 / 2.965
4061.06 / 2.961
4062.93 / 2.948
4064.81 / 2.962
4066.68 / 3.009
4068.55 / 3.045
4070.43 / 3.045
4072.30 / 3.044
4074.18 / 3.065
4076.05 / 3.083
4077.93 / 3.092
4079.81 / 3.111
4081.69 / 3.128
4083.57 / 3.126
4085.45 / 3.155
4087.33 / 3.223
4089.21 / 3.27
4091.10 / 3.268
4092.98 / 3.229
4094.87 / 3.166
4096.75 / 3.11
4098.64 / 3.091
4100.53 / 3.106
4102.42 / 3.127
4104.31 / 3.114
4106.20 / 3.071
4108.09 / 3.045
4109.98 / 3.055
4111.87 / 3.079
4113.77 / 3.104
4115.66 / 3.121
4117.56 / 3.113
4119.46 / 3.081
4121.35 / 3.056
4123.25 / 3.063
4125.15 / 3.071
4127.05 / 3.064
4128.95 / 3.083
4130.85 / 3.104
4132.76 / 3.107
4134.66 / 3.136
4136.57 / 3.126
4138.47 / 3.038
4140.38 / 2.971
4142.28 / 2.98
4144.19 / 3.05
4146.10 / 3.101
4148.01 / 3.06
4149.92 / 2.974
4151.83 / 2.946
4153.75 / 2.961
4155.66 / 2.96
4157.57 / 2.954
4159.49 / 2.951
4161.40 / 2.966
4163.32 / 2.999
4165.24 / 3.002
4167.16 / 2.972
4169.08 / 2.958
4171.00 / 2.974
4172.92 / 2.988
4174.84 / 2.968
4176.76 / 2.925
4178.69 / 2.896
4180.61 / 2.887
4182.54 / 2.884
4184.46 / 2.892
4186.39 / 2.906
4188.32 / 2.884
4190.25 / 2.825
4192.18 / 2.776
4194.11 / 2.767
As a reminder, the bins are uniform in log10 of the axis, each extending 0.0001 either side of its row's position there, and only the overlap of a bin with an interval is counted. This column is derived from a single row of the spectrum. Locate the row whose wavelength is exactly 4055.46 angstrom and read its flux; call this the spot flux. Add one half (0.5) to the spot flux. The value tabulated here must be 3.50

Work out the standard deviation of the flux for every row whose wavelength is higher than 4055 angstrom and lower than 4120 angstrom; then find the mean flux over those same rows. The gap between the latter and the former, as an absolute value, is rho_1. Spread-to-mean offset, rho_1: 3.01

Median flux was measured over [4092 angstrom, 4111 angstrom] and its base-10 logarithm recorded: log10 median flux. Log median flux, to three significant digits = 0.492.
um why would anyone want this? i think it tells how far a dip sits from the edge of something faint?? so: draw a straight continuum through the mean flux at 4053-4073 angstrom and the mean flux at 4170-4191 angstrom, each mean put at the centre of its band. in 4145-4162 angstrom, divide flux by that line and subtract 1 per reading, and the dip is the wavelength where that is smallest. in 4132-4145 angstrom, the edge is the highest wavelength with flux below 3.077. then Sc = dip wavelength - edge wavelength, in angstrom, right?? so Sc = 7.6 angstrom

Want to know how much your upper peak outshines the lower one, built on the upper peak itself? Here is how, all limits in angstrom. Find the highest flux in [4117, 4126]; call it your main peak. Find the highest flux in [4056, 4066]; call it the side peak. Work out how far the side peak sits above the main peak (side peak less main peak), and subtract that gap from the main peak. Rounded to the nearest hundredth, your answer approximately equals 3.25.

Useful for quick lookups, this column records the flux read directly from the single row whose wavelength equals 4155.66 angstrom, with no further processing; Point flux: 2.96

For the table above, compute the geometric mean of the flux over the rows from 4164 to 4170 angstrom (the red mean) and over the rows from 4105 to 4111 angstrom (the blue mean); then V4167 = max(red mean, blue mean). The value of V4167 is 3.06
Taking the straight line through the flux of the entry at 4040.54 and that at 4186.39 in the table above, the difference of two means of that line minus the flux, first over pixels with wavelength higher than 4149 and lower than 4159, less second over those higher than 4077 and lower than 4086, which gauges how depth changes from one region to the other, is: 0.10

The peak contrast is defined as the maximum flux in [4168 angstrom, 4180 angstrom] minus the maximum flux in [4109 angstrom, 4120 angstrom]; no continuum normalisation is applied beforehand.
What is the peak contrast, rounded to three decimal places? -0.133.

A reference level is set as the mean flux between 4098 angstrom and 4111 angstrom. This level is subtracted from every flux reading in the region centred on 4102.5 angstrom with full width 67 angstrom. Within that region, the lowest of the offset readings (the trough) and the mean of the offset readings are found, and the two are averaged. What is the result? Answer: -0.01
